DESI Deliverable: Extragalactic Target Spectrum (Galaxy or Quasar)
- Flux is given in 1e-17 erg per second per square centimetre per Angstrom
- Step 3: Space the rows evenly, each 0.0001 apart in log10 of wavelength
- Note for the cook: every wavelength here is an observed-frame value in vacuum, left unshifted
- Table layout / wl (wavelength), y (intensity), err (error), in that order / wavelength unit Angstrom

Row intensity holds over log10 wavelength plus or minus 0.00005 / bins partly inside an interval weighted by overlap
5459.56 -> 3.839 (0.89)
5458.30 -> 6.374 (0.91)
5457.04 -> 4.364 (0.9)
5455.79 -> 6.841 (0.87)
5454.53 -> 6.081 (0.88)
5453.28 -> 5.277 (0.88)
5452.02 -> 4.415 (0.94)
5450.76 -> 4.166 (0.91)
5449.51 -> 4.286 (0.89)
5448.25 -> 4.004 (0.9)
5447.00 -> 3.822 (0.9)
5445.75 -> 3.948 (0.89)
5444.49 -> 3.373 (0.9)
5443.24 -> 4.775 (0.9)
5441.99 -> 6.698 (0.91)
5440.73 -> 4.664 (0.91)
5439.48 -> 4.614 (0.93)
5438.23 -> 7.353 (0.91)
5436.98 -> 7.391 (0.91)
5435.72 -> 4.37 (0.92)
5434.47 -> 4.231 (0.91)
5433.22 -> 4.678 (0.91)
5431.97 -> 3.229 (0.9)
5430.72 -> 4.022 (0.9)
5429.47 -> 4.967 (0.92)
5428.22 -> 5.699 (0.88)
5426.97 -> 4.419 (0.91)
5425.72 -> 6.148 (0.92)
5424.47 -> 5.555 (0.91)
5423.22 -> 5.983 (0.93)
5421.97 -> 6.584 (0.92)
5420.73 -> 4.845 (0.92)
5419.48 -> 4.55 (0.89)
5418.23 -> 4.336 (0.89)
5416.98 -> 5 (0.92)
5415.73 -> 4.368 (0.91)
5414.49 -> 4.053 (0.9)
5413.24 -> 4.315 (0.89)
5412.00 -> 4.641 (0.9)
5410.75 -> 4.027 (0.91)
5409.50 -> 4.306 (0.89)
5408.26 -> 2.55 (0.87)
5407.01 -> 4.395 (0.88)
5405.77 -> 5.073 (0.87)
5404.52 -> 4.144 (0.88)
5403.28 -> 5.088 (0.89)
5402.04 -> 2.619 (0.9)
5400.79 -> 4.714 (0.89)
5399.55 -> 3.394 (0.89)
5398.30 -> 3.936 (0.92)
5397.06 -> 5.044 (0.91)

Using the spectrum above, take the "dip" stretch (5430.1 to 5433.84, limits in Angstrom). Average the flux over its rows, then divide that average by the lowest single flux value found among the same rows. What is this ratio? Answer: 1.23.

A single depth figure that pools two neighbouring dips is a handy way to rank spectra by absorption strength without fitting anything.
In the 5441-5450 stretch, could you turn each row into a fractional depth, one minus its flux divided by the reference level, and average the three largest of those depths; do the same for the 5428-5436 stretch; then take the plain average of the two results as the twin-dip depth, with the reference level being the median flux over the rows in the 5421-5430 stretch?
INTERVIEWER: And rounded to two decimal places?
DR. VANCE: 0.34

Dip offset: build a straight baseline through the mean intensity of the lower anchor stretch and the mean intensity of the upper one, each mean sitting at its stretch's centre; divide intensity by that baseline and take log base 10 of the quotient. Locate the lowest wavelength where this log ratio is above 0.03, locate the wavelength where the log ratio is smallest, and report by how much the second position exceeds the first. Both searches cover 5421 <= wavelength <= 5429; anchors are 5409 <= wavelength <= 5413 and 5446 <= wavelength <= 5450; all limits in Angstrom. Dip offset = 5.0 Angstrom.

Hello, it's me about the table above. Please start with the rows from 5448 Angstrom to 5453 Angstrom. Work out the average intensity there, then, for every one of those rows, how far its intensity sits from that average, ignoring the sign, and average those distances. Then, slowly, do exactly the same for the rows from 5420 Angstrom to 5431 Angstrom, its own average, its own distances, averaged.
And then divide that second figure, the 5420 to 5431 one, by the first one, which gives 5.3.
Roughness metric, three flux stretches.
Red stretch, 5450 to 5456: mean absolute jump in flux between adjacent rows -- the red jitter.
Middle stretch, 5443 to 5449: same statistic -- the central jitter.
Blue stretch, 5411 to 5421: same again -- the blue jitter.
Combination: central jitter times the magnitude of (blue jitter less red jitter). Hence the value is 0.16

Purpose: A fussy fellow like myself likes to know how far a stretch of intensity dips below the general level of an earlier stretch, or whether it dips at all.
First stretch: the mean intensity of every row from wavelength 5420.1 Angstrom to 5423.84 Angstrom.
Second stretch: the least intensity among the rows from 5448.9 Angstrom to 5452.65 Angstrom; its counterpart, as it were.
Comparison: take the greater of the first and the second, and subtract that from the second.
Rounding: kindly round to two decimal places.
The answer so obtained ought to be -1.64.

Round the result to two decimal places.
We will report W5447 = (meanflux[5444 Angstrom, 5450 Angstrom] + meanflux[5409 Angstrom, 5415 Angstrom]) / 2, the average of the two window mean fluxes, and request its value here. 4.08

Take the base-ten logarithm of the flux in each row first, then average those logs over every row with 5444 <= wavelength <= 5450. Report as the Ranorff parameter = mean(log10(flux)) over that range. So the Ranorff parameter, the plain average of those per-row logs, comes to 0.588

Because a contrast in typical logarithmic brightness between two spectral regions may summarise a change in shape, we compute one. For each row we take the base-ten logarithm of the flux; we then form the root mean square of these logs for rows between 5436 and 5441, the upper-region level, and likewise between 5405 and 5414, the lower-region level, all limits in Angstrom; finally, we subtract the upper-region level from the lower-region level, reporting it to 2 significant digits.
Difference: -0.15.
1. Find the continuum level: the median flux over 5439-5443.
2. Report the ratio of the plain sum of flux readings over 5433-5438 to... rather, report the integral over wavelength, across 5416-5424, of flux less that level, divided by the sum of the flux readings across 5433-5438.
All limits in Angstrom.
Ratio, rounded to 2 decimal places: 0.20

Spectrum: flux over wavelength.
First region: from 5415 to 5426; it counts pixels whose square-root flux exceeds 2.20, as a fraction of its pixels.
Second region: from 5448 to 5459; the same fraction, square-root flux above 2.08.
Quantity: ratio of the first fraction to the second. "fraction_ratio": 1.0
